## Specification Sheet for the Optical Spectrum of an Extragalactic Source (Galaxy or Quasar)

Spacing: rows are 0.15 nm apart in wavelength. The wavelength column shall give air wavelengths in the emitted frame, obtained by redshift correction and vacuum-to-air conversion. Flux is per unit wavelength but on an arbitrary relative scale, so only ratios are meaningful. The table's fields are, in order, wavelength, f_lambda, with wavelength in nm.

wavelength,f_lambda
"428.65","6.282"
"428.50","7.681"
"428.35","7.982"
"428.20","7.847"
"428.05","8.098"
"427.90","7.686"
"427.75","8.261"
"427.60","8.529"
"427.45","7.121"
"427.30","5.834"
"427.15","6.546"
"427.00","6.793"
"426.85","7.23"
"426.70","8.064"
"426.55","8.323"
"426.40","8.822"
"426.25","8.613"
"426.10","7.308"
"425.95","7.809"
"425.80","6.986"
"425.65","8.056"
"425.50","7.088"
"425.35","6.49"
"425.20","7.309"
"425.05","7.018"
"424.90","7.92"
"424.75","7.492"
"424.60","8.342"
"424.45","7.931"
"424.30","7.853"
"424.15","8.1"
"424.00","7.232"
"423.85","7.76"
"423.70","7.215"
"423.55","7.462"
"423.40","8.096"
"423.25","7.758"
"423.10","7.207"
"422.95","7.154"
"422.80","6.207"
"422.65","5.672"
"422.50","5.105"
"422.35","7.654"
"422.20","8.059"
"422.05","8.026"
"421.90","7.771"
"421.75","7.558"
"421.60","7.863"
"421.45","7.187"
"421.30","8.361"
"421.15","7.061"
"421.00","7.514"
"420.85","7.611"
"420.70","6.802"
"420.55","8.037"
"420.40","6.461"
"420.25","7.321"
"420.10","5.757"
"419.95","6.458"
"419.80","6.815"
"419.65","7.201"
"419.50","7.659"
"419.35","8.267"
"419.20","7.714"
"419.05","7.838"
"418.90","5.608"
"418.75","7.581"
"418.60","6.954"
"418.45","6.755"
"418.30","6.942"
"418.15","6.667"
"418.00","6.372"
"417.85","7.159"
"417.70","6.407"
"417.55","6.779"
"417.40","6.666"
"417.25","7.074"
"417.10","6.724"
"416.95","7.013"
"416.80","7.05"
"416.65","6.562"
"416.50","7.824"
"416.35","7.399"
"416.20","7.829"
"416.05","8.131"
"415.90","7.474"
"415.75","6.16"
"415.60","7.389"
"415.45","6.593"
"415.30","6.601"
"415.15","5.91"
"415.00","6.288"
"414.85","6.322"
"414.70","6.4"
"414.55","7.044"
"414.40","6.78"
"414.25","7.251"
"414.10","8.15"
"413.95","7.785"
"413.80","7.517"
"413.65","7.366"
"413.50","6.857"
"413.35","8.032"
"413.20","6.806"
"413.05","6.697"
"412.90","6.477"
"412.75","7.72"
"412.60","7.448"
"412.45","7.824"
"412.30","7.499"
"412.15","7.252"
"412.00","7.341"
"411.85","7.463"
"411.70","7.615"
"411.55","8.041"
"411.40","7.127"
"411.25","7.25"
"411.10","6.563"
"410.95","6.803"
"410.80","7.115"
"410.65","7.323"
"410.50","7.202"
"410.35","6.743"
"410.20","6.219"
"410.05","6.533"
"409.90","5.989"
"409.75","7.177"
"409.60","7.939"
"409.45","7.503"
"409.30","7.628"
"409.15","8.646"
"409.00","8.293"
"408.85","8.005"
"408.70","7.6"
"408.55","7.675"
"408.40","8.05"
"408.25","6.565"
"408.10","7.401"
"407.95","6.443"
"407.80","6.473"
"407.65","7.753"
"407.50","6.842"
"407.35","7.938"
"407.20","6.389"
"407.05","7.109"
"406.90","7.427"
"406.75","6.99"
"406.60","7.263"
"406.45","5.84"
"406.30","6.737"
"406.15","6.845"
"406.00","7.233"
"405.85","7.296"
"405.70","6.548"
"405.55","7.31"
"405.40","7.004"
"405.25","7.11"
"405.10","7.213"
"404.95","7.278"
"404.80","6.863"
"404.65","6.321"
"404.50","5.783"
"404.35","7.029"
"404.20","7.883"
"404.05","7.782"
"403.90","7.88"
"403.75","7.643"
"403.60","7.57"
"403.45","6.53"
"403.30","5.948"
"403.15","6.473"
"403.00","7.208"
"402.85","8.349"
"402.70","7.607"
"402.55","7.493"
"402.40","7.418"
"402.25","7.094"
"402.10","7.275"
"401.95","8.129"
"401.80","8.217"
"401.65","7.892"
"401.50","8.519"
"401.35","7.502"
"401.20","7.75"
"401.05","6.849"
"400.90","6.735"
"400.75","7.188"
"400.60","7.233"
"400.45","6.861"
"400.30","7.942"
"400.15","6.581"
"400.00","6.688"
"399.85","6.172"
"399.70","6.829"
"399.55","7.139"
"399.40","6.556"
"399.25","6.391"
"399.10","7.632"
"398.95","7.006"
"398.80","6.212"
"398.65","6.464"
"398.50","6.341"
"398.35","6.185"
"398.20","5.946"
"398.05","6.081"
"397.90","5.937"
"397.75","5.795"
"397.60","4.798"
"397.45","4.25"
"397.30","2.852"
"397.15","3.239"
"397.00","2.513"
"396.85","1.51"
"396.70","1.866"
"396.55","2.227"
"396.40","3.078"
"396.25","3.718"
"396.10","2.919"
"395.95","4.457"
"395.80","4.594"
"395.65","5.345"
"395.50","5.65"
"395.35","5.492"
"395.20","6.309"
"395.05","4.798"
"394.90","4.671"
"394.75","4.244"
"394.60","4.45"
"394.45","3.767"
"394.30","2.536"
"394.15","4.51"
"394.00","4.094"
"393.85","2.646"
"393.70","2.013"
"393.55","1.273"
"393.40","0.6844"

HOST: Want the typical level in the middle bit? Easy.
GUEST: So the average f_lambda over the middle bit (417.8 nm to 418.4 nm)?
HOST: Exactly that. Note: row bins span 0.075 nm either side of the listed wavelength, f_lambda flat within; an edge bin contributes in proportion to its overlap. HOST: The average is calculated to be 6.8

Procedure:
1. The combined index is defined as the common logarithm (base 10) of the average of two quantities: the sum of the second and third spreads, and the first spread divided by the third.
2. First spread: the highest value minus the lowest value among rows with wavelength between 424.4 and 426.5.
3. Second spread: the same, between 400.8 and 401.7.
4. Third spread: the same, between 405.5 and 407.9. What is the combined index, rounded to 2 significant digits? 0.40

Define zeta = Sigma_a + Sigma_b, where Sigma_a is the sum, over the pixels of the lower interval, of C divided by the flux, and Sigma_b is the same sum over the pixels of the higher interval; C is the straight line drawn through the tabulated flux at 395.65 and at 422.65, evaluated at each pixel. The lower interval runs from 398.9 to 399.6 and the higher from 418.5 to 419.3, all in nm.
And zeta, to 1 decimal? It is 7.9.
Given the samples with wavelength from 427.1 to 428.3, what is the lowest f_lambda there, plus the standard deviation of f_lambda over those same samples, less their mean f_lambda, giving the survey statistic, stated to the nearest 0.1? -0.8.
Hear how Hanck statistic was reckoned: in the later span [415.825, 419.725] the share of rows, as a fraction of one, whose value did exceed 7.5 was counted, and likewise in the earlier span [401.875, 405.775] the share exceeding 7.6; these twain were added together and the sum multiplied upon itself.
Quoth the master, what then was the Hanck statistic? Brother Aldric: 0.33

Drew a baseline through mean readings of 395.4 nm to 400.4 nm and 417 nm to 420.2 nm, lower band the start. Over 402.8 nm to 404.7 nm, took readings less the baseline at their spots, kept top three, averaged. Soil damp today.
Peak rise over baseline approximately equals 2.37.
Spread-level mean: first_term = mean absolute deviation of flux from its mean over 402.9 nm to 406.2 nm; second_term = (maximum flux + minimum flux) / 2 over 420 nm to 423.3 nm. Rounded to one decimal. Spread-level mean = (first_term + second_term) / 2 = 3.6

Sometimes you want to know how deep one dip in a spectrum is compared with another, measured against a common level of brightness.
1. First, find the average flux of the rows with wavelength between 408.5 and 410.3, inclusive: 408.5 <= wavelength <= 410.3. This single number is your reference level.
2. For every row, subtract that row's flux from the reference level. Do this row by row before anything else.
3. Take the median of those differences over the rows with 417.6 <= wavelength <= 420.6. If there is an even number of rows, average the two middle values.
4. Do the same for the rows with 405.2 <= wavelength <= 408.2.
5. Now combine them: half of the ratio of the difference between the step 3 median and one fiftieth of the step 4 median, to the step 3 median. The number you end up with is 0.492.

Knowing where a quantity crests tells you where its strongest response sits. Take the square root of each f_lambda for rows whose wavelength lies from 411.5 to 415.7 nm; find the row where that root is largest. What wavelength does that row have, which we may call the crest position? 414.10 nm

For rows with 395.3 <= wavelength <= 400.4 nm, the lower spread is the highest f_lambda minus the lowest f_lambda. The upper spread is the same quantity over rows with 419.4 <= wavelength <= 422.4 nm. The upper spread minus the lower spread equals -3.8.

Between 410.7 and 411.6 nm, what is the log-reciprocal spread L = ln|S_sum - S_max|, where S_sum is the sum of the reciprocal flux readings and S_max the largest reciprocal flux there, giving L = -0.371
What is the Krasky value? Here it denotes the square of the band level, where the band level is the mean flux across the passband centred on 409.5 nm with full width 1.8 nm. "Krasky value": 54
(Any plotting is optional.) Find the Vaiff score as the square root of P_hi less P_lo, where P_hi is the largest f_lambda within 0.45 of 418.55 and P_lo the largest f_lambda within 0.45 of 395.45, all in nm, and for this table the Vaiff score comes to 1.1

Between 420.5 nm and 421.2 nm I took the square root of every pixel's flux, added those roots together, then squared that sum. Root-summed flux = 185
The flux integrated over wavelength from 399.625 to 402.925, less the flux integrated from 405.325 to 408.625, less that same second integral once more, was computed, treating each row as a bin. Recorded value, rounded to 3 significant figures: -22.2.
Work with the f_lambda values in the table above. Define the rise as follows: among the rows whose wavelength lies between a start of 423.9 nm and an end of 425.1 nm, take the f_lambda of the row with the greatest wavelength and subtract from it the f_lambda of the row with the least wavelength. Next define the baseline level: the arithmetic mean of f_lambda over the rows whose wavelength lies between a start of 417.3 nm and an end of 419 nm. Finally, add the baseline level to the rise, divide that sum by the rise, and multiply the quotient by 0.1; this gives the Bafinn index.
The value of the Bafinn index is -3.0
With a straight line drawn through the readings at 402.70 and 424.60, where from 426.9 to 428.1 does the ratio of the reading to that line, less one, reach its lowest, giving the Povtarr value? 427.30 nm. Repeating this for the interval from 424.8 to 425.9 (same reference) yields 425.35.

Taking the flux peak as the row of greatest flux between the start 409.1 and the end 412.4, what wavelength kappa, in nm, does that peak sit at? 409.15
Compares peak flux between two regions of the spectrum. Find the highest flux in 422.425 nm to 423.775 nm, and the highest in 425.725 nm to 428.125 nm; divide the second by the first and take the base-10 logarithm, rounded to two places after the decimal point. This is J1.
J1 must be 0.04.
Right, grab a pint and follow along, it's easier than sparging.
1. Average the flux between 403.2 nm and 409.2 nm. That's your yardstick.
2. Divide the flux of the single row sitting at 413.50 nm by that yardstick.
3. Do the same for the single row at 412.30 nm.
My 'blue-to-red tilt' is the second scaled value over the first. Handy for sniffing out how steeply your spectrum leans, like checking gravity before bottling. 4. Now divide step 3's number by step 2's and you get 1.09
